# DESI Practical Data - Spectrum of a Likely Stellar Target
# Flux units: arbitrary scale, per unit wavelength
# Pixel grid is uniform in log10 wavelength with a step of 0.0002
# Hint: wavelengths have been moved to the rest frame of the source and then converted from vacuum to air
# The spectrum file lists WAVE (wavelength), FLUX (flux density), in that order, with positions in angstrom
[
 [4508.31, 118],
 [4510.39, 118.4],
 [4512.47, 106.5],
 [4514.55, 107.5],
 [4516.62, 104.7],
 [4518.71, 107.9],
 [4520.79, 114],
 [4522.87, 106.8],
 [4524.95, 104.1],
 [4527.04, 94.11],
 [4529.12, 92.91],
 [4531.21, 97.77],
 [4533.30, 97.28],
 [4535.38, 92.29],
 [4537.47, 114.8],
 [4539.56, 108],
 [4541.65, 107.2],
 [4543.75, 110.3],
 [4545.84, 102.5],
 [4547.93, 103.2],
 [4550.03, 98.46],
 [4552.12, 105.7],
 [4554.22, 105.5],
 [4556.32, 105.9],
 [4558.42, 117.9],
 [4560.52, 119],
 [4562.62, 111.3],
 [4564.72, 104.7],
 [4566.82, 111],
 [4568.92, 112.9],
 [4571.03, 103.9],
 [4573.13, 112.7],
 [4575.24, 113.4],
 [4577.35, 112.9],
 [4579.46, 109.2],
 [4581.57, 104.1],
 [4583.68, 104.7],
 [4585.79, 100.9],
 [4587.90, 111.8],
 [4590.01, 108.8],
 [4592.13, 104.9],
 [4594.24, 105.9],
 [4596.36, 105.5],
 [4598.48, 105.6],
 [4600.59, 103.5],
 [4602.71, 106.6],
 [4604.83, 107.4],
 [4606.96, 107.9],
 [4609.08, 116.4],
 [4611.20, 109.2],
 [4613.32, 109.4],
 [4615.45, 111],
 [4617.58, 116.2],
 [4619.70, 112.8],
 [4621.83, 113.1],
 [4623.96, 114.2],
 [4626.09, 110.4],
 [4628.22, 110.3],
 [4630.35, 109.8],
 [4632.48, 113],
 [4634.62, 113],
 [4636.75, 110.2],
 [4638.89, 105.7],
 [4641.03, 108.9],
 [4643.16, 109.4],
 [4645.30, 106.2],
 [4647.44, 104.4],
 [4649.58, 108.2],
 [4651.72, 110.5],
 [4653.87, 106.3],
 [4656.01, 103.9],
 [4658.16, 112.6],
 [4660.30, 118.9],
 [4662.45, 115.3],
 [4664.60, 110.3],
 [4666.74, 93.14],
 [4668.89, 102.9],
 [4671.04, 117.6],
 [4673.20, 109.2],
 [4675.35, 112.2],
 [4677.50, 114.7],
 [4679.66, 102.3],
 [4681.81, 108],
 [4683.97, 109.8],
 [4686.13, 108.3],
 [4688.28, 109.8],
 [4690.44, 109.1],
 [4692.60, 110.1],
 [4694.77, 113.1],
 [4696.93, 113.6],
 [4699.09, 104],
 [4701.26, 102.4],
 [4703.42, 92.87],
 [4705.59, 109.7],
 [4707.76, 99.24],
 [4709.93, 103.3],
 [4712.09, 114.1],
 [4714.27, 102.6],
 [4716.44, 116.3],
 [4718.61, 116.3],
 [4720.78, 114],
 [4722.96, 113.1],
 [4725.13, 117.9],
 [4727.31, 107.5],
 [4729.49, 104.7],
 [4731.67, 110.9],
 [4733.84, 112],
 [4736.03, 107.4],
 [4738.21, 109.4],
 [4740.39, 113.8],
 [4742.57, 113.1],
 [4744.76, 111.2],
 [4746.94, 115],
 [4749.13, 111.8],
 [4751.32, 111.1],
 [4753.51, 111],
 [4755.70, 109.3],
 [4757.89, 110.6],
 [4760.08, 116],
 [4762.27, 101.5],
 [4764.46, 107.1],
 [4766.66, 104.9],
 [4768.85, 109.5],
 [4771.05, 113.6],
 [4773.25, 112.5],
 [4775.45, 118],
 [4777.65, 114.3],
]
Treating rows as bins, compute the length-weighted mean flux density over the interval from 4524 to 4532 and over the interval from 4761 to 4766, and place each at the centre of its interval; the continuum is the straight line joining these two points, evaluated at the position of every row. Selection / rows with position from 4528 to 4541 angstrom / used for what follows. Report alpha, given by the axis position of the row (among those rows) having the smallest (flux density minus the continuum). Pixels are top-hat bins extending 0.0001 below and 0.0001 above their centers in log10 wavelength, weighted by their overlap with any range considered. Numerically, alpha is 4535.38 angstrom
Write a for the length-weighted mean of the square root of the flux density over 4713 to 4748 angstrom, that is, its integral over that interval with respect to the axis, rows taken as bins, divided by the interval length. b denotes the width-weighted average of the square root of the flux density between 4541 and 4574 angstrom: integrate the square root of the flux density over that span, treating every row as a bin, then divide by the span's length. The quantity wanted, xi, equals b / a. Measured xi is 0.98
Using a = 10.6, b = 10.4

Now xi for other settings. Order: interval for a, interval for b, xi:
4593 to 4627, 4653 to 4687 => 1.00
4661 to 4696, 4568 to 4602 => 0.99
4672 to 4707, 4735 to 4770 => 1.01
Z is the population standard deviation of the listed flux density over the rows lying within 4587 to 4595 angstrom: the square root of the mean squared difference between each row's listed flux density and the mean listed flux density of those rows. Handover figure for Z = 2.7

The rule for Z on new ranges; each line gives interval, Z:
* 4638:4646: 1.6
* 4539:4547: 2.8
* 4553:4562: 6.4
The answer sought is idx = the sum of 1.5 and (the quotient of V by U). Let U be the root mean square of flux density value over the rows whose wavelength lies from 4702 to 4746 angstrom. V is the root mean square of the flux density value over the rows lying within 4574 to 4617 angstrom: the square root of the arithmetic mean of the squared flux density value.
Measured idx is 2.49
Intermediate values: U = 110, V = 108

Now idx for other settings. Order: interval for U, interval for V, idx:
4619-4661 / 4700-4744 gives 2.49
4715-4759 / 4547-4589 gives 2.47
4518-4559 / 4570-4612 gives 2.53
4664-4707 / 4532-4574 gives 2.50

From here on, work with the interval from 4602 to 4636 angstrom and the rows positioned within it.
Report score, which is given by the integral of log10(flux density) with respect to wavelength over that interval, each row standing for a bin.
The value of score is 69.6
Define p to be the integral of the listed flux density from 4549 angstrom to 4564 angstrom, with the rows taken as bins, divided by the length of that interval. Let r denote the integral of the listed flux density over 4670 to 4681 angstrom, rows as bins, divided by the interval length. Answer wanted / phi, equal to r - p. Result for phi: 2.0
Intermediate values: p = 109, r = 111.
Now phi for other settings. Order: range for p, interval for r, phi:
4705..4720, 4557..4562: 8.0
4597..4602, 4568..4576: 5.7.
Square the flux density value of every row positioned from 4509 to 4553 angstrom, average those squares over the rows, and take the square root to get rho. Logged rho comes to 105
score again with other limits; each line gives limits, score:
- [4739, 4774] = 71.5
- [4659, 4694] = 71.4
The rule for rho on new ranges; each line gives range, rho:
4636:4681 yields 109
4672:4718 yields 108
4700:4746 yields 109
